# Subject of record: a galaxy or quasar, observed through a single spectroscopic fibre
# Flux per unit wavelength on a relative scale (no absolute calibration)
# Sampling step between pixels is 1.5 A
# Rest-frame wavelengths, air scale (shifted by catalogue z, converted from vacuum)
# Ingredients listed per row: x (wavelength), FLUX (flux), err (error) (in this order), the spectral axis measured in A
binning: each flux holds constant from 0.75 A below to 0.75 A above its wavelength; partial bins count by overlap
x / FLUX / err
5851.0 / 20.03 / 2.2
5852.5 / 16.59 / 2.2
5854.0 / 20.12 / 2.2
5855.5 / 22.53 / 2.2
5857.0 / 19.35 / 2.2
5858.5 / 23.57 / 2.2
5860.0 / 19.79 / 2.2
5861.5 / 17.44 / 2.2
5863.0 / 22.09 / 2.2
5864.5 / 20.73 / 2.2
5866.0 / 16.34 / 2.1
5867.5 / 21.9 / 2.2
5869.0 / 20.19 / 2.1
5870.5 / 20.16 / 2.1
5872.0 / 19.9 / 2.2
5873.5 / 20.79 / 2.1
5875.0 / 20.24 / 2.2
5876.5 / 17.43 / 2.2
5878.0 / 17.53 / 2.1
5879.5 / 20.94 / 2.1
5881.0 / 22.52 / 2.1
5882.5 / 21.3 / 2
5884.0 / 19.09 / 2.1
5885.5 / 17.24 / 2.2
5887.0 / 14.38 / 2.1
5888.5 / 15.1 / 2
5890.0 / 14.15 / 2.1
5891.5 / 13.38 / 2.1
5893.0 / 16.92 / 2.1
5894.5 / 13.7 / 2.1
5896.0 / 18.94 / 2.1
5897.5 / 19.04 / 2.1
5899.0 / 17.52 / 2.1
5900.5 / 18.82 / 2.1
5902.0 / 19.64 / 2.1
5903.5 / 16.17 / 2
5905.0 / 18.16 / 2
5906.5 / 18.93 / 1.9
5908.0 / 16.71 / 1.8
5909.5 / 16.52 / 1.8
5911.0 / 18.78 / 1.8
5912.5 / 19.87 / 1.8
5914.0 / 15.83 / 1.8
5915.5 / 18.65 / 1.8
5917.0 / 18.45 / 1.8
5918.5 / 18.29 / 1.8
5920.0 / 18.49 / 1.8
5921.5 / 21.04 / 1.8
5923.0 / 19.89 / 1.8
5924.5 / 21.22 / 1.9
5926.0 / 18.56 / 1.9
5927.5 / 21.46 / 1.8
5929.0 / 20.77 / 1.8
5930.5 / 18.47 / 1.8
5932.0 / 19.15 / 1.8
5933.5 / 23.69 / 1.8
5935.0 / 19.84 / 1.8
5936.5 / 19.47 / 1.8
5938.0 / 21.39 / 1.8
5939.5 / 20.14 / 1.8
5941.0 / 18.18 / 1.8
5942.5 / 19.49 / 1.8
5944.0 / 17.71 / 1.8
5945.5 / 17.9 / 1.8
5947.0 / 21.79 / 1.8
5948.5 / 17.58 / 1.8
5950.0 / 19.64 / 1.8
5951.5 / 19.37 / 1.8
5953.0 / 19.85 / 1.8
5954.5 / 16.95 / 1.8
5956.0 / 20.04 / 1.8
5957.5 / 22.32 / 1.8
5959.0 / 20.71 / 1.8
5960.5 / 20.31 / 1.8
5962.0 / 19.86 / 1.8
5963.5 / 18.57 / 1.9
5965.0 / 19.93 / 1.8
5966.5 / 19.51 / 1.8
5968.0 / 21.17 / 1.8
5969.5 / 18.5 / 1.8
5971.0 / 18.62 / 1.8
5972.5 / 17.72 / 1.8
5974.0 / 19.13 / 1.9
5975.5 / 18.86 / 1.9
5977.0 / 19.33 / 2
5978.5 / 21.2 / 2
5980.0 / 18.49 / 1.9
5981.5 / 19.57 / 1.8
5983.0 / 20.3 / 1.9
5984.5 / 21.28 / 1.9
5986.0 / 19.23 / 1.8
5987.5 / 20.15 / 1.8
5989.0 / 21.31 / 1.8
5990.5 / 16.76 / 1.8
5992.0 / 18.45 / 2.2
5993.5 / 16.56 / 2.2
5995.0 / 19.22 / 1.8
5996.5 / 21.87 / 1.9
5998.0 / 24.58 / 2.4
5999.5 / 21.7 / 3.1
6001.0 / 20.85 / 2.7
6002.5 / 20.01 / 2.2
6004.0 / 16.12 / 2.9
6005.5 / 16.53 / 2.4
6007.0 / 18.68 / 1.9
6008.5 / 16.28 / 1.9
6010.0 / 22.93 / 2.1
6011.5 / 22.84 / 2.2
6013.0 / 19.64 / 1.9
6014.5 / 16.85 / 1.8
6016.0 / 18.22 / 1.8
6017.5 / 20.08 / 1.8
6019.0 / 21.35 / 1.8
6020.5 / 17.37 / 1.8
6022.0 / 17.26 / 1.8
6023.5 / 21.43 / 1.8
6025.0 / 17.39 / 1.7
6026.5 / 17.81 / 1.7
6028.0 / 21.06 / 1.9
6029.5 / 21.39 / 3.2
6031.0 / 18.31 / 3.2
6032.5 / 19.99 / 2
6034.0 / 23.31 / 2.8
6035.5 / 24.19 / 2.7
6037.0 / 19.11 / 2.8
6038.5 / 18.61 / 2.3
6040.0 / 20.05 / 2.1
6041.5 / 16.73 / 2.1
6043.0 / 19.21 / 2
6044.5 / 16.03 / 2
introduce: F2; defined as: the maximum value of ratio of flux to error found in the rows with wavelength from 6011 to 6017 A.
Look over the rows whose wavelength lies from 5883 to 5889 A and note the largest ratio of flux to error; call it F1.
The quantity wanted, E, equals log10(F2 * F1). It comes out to 1.97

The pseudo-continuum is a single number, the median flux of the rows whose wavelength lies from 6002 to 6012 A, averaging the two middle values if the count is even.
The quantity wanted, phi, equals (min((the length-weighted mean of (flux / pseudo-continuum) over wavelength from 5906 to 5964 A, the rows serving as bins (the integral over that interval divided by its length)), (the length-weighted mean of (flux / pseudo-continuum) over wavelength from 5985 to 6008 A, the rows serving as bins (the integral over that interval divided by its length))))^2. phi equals 1.08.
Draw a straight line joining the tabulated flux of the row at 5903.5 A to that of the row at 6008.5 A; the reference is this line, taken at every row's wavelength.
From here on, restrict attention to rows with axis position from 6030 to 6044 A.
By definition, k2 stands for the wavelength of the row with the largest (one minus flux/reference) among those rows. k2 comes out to 6041.5 A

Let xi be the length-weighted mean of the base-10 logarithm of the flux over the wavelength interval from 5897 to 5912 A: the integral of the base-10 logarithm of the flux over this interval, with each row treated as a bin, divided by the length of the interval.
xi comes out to 1.26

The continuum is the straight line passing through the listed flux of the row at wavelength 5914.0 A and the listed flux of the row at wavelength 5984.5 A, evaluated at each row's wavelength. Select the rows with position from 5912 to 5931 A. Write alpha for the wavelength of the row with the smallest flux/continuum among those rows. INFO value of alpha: 5914.0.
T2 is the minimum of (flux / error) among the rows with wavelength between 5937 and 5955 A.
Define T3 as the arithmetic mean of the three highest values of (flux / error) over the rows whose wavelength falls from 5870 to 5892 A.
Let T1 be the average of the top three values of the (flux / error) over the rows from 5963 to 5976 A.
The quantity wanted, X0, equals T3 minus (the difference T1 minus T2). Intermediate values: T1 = 11.2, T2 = 9.4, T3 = 10.4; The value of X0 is 8.6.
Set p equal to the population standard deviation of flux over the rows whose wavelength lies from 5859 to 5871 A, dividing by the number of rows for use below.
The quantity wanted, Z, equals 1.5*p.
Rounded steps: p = 1.9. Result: 2.8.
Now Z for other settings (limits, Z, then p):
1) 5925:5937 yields 2.5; 1.6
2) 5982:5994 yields 2.6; 1.7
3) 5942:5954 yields 2.0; 1.3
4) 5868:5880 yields 1.9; 1.3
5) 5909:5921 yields 1.8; 1.2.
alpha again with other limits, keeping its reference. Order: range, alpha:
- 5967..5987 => 5972.5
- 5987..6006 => 6004.0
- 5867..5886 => 5885.5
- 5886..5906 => 5891.5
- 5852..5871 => 5866.0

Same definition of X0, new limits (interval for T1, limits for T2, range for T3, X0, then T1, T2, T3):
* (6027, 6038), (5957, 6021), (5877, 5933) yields 7.3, 10.0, 5.6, 11.7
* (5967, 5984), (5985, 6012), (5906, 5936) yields 6.7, 11.1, 5.6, 12.3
